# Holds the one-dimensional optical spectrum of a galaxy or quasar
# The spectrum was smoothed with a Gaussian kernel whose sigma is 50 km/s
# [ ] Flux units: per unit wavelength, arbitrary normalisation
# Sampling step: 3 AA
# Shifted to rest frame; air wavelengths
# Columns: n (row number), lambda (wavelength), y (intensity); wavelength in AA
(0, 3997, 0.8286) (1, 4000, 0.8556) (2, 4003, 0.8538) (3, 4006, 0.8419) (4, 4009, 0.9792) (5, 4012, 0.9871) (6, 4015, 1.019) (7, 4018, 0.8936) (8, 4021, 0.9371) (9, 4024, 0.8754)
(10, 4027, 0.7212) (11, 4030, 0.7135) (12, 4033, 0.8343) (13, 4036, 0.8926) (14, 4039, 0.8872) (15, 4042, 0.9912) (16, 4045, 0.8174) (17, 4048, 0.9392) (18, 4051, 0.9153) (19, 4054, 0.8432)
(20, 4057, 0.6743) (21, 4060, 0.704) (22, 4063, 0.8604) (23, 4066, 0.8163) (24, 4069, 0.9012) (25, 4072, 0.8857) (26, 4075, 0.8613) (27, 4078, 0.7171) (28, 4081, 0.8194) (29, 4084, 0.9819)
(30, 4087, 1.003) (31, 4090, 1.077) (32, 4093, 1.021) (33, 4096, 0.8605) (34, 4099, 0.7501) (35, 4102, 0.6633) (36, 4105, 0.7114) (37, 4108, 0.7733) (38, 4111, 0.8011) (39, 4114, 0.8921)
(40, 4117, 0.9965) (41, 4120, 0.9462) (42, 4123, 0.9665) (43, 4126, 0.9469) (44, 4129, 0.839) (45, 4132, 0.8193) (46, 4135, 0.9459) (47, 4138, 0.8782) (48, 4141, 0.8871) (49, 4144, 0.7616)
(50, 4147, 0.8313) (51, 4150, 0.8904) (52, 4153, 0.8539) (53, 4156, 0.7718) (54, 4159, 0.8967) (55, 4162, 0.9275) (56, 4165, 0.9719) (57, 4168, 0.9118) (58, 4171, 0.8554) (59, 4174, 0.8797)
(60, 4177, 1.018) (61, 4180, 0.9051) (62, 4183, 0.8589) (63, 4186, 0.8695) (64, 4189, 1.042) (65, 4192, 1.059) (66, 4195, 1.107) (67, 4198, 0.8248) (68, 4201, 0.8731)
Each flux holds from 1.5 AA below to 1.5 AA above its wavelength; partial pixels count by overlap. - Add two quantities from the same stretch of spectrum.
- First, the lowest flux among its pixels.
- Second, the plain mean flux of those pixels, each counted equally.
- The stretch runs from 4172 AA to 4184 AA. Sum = 1.77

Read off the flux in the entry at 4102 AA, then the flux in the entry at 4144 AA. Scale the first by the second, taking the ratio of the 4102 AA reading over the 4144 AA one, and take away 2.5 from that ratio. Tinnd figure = -1.63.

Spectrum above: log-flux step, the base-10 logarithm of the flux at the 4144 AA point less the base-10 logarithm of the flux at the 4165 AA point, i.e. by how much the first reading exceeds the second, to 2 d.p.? -0.11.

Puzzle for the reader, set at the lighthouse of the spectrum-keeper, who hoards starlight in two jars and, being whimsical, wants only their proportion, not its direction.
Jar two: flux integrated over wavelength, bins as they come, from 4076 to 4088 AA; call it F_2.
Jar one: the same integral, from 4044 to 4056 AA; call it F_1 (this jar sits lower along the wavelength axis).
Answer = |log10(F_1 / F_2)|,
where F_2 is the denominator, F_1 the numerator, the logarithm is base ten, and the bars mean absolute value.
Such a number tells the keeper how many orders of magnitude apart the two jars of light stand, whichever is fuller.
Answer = 0.00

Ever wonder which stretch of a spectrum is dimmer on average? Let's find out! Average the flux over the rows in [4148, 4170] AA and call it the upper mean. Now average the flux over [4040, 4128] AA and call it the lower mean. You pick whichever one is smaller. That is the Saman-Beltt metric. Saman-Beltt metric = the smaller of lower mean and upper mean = 0.867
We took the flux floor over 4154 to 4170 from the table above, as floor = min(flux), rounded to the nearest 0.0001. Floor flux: 0.7718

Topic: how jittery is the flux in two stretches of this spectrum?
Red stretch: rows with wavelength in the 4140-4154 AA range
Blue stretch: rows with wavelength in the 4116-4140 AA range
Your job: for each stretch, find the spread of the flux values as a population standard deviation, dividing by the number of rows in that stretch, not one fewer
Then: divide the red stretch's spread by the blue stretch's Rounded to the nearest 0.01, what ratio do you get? 0.79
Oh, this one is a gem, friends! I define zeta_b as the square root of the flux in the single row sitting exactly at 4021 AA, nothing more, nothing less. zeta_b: 0.97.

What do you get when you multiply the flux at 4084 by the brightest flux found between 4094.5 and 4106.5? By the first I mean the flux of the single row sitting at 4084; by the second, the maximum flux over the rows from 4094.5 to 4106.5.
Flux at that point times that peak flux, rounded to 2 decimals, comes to 0.84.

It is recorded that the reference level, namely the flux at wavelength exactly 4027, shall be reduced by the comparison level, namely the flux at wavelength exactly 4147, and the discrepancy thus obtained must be -0.11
